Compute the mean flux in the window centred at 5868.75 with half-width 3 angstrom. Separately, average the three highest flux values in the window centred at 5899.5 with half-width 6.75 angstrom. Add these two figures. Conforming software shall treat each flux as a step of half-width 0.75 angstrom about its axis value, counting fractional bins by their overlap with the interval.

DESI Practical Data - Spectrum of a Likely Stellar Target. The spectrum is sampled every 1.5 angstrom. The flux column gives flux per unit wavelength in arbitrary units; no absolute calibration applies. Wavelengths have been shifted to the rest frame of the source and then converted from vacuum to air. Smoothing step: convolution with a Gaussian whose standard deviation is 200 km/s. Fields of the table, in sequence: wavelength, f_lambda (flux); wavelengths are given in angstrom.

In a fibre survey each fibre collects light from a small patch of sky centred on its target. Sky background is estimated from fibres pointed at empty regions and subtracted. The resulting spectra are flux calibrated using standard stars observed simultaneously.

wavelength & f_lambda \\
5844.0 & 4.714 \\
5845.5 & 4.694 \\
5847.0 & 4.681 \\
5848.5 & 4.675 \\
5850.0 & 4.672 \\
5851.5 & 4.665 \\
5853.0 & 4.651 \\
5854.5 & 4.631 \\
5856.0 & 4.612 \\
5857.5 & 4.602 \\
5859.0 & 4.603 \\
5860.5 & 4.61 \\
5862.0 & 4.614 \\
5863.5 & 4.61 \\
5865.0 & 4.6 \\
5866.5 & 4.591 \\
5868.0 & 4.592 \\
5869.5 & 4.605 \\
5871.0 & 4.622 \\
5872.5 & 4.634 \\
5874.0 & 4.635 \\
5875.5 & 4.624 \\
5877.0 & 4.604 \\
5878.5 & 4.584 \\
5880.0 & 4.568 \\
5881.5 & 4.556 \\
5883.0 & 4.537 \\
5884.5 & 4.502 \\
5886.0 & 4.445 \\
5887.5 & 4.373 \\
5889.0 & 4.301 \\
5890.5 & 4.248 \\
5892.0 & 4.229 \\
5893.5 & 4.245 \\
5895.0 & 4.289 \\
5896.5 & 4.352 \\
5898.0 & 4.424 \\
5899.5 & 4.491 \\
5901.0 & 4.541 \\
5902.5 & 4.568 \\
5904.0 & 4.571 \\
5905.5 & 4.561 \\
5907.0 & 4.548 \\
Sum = 9.17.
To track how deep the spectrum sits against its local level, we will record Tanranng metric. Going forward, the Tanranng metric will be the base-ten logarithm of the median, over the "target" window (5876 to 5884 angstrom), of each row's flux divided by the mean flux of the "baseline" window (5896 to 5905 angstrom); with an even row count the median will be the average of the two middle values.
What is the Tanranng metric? 0.007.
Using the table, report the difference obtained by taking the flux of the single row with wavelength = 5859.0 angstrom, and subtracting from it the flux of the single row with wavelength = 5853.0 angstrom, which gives -0.048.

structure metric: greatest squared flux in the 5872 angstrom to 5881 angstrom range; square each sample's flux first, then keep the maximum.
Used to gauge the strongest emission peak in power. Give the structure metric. 21.5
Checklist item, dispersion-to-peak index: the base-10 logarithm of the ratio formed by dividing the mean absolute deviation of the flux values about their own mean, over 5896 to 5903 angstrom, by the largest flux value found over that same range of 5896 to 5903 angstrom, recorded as -1.8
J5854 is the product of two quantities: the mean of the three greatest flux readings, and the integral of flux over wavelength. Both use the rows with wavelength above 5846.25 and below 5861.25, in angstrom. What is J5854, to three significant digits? 325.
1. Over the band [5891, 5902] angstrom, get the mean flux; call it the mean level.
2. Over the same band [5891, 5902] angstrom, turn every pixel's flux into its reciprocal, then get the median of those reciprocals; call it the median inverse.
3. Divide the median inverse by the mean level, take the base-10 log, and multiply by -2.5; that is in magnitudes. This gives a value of 3.20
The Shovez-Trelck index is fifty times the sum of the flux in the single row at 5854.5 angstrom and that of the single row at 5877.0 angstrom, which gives 462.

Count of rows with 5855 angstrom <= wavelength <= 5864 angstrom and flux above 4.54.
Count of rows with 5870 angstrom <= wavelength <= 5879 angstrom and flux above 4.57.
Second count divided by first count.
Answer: 1.00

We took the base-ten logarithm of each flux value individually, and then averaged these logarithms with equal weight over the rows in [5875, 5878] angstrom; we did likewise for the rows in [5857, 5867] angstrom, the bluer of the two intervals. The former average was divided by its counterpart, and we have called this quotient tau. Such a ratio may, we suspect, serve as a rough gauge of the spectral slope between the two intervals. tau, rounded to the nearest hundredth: 1.00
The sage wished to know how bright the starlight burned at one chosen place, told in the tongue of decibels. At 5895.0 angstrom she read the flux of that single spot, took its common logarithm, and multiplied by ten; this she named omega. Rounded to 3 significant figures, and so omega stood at 6.32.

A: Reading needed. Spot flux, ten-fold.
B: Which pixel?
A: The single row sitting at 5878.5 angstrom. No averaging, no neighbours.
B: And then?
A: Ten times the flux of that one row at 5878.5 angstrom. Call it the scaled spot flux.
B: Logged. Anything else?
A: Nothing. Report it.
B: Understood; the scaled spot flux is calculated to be 45.8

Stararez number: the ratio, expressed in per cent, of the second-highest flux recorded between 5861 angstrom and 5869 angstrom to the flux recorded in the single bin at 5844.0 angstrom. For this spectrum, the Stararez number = 97.8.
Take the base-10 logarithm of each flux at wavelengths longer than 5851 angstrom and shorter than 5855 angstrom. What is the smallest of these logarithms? 0.666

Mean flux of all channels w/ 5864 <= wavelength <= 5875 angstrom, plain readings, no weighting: 4.61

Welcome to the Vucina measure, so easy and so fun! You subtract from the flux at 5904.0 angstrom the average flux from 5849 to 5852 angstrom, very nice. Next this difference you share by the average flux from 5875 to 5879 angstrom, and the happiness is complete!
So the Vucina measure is -0.021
